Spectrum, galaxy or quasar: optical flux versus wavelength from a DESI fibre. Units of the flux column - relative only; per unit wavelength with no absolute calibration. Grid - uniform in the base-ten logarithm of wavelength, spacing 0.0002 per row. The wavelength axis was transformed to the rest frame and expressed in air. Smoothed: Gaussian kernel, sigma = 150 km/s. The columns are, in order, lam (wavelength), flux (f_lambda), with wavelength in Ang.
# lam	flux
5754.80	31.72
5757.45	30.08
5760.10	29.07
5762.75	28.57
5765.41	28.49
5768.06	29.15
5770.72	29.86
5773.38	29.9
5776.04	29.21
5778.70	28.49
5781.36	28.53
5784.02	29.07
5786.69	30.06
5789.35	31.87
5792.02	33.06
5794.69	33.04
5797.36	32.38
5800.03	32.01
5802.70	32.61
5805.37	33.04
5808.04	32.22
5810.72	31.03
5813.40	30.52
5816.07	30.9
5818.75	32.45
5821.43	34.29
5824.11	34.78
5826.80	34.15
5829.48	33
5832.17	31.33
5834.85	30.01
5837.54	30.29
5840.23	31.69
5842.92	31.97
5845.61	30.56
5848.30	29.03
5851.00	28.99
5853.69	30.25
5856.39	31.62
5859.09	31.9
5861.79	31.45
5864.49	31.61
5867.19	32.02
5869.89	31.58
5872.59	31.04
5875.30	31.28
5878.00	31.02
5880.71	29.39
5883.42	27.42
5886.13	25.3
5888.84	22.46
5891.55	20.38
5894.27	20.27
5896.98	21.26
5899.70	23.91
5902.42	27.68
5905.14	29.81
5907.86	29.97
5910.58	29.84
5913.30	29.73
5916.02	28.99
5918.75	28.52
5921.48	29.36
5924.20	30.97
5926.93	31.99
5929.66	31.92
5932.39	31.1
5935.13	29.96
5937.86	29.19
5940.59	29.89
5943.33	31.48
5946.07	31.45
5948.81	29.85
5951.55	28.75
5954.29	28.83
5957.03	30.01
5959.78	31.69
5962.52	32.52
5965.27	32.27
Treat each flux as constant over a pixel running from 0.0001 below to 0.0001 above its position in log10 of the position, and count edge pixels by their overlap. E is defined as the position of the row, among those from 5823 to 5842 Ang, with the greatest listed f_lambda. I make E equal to 5824.11 Ang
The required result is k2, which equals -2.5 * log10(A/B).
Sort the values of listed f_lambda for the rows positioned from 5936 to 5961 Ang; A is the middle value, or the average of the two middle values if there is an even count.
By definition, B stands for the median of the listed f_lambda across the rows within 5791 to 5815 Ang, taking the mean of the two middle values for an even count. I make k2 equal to 0.09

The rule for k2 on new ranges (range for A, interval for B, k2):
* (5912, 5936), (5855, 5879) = 0.06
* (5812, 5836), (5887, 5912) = -0.33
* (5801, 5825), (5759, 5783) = -0.12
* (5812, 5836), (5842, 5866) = -0.03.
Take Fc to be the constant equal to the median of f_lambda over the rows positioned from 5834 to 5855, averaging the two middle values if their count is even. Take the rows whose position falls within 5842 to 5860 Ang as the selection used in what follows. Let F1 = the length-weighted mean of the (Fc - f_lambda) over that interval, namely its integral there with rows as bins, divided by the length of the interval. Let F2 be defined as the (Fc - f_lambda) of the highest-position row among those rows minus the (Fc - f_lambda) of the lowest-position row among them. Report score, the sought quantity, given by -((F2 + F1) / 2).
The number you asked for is 0.1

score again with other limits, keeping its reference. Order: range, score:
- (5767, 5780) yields -0.8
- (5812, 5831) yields 2.5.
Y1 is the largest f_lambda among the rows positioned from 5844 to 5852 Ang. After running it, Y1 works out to 30.56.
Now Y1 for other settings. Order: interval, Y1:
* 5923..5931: 31.99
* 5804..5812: 33.04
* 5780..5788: 30.06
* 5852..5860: 31.9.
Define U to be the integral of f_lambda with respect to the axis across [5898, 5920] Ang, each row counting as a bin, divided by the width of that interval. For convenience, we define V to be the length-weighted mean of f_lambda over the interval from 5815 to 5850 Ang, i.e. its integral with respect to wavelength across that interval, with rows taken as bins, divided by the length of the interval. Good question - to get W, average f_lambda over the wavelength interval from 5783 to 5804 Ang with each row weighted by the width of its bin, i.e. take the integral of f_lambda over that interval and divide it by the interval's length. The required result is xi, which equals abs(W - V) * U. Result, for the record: 2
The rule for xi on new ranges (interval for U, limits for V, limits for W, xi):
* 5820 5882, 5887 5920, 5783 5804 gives 181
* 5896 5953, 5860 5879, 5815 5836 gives 35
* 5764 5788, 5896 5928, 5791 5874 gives 93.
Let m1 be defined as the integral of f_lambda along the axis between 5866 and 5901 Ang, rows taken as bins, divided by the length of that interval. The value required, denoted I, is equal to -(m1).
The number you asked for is -27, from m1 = 26.7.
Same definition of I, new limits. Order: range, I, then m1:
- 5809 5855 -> -31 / 31.5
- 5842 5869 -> -31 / 30.9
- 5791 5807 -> -33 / 32.7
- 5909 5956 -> -30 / 30.1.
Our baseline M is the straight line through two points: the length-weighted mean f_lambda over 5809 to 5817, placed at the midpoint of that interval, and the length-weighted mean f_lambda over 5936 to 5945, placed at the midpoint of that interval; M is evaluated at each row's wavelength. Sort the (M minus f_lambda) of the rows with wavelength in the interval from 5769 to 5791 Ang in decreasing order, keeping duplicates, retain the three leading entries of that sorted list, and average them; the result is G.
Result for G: 2.3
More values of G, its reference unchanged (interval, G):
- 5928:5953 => 0.9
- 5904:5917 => 0.9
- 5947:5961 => 1.0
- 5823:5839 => 0.2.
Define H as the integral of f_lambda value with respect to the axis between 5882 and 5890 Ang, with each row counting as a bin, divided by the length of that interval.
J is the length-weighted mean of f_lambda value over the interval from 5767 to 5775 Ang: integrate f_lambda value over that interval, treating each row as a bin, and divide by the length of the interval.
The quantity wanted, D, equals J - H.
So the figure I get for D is 4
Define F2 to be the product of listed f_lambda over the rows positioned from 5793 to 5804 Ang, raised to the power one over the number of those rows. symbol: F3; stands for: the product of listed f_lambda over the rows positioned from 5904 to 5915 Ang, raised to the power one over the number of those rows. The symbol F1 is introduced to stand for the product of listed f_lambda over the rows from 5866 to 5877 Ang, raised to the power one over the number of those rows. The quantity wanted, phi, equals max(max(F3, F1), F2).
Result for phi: 32.51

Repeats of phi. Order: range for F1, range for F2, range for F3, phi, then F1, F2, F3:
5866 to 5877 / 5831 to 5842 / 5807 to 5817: 31.48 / 31.5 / 30.8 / 31.2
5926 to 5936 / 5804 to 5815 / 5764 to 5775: 31.69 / 31.2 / 31.7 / 29.3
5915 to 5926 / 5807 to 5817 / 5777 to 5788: 31.16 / 29.4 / 31.2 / 29.0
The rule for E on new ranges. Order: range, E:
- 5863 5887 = 5867.19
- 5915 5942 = 5926.93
